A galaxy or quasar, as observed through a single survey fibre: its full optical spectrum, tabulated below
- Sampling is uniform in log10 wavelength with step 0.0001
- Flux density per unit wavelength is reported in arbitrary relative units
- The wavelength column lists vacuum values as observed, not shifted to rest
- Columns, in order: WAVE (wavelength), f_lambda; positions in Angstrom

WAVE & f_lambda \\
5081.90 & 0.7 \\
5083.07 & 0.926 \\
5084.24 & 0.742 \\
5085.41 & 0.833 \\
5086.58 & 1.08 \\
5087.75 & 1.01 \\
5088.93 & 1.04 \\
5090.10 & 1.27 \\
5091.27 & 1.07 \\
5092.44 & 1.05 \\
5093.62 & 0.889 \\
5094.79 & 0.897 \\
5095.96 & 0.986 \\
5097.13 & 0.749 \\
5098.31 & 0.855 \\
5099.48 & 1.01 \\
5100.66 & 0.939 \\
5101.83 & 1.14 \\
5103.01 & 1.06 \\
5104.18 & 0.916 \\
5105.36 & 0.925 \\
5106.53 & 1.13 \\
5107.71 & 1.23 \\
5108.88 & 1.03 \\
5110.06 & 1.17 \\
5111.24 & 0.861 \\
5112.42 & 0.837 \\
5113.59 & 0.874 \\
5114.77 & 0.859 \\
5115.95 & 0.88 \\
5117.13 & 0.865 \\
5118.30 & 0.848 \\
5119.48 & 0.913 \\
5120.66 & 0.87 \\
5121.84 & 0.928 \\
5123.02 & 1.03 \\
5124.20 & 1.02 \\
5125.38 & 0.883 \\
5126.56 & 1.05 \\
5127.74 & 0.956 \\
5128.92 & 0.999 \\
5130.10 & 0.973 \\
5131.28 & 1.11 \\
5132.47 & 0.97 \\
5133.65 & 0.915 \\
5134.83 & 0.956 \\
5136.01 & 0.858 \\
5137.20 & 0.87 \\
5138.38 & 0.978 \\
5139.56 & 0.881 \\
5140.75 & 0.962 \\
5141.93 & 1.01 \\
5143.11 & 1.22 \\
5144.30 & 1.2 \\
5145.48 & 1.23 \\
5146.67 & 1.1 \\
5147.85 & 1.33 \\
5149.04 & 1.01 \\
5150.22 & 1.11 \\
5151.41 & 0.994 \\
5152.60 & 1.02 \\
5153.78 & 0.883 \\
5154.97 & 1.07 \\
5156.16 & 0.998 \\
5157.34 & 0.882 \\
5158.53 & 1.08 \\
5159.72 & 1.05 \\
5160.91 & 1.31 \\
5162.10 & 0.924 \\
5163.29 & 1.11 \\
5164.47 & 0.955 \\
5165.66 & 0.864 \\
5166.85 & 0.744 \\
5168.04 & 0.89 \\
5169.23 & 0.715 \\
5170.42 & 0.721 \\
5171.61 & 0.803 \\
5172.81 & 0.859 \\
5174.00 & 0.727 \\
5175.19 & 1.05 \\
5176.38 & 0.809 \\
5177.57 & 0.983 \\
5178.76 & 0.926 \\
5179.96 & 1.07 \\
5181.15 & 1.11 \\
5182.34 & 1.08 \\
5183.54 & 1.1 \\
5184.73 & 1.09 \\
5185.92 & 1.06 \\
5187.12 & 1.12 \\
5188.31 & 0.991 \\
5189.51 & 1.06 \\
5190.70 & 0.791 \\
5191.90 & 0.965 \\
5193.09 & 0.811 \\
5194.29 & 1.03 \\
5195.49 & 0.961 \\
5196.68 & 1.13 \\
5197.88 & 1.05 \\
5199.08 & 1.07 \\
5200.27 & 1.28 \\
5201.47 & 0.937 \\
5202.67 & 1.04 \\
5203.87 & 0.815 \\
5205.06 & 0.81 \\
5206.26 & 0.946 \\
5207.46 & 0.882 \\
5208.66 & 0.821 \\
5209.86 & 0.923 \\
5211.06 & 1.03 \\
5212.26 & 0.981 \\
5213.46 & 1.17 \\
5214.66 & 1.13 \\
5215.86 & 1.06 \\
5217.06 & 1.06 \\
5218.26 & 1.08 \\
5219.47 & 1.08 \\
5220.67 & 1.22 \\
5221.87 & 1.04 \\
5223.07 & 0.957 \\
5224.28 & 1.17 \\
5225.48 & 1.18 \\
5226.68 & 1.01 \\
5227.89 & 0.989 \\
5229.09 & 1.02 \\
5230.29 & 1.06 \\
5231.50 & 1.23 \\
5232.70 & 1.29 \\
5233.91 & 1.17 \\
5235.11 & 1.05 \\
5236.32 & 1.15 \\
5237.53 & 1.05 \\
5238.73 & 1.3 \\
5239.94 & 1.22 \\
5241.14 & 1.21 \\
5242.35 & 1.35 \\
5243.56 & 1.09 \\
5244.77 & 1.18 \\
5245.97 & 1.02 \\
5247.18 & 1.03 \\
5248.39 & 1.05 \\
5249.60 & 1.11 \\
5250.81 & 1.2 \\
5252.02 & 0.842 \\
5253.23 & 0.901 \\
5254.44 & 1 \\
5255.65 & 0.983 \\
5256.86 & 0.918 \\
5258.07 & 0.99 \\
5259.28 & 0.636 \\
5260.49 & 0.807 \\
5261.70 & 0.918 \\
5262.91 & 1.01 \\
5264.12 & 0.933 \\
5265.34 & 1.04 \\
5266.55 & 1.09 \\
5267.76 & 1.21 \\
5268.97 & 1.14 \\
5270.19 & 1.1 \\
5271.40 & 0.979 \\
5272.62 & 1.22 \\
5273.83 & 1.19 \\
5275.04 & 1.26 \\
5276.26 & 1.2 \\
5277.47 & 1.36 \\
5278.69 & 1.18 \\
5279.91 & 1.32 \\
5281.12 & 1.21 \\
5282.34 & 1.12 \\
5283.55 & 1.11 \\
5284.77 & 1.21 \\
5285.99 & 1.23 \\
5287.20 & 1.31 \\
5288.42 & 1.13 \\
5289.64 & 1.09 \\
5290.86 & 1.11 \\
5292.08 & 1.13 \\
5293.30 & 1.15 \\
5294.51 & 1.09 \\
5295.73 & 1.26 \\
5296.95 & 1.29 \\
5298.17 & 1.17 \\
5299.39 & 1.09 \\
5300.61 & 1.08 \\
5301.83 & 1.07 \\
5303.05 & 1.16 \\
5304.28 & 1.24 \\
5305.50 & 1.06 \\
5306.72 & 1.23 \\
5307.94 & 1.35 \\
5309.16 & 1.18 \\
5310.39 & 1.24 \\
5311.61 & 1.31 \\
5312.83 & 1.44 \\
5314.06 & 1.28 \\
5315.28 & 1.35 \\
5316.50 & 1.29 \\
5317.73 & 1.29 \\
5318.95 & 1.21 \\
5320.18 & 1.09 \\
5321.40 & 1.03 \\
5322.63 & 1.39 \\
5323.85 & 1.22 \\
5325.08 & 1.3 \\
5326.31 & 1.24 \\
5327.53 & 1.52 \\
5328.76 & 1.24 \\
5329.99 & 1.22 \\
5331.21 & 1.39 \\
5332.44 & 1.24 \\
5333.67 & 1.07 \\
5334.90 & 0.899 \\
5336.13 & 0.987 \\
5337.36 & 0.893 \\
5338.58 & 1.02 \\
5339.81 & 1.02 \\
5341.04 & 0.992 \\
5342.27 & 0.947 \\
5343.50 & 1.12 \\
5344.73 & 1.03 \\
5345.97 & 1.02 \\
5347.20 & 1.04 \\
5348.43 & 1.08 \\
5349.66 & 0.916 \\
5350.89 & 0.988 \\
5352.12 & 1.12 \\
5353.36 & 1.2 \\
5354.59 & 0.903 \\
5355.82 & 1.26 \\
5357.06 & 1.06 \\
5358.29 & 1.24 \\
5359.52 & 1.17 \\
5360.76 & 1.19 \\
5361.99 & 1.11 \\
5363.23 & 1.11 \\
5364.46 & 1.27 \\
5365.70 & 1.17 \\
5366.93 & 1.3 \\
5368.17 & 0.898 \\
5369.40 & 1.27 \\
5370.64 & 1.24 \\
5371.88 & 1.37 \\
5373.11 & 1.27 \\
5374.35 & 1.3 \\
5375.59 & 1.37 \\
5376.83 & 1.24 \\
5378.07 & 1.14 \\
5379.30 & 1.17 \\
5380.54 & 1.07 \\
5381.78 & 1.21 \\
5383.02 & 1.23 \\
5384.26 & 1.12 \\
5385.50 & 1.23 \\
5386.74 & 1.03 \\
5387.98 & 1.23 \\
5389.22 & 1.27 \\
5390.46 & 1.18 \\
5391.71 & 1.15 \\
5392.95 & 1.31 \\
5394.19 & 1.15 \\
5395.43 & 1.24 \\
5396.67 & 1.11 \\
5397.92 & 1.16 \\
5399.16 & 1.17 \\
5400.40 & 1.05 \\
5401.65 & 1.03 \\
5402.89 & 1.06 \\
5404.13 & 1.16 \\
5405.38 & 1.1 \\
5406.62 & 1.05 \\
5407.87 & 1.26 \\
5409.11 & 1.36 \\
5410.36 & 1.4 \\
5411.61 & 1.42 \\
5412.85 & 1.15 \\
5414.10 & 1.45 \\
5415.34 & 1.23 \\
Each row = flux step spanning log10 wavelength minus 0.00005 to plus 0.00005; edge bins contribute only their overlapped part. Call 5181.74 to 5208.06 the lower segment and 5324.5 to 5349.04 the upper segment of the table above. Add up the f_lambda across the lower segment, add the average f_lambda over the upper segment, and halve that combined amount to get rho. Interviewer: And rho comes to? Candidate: 12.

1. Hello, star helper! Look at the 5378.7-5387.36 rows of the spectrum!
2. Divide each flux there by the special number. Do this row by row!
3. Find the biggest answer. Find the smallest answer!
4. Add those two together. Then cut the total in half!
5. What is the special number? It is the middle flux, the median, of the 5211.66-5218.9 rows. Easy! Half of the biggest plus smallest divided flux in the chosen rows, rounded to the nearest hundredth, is 1.06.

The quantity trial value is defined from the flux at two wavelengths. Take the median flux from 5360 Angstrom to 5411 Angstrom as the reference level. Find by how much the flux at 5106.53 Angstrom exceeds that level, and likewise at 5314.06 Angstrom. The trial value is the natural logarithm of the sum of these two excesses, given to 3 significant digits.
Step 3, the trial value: -3.00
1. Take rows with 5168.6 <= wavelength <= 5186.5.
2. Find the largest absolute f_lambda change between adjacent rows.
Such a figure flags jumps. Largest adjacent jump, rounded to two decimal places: 0.32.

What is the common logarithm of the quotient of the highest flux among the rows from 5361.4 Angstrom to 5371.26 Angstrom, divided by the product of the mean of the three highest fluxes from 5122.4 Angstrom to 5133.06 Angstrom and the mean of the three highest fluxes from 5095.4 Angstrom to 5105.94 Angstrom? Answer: 0.06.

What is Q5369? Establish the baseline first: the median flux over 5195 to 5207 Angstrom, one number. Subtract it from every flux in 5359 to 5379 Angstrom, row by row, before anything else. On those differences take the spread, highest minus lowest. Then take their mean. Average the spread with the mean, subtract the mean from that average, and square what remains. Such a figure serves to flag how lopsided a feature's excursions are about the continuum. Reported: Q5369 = 0.017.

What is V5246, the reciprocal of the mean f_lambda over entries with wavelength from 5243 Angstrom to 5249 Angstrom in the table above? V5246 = 0.93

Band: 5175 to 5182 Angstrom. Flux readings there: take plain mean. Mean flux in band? 0.99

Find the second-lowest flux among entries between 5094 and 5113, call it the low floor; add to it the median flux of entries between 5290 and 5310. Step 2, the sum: 1.99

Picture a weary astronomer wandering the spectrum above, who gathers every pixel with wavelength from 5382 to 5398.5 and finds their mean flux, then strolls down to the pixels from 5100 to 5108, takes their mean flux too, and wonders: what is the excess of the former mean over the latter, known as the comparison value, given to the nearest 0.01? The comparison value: 0.14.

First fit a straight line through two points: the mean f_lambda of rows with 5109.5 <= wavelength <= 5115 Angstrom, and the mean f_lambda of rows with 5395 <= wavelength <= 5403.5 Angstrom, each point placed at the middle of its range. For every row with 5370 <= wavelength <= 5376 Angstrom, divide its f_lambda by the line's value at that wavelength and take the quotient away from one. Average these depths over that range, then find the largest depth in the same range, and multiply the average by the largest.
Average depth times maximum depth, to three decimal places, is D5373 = 0.025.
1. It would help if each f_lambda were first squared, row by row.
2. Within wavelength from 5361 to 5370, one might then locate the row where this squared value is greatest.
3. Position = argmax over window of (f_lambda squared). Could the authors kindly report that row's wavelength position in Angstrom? 5366.93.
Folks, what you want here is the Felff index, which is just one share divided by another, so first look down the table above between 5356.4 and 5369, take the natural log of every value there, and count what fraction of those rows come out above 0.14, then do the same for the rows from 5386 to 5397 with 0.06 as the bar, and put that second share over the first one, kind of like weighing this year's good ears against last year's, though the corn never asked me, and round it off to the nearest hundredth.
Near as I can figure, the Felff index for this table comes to 1.48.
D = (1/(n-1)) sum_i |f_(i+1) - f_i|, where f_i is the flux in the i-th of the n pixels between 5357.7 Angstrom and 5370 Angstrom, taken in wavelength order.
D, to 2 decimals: 0.15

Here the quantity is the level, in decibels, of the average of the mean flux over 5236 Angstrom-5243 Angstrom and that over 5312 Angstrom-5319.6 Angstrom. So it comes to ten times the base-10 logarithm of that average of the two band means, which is 1.0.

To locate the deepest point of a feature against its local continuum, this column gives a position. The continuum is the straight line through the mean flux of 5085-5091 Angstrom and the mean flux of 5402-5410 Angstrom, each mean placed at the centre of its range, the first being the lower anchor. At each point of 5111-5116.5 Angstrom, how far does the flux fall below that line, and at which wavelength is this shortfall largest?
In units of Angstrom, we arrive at 5112.42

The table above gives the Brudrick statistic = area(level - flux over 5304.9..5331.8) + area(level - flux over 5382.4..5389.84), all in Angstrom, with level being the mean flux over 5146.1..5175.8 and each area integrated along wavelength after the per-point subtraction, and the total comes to -10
